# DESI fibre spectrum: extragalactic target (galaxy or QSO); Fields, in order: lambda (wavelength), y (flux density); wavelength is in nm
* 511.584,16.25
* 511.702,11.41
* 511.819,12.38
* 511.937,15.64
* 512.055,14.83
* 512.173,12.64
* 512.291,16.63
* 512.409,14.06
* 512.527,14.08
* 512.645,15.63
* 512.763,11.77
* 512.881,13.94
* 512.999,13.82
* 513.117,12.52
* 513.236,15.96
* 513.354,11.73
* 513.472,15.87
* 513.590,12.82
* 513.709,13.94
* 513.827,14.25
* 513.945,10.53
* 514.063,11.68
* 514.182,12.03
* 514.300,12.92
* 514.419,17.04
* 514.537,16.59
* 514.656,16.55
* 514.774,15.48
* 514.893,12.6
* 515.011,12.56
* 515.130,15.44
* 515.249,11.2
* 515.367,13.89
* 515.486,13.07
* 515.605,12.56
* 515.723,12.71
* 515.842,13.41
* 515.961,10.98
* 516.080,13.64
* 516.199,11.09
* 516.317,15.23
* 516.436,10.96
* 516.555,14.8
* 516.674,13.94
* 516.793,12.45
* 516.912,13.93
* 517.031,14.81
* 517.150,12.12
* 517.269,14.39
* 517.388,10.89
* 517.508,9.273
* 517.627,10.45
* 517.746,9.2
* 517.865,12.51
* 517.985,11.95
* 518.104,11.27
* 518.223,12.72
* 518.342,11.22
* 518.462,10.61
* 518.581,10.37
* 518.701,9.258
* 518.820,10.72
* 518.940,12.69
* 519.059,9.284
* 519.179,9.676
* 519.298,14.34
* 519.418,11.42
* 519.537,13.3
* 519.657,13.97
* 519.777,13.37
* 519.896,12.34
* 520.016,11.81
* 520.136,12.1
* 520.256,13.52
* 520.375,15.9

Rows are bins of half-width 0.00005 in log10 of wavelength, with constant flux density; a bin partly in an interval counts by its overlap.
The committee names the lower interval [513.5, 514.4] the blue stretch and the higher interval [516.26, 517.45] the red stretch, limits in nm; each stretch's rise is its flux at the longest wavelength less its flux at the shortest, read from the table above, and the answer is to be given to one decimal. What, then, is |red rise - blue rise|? 4.4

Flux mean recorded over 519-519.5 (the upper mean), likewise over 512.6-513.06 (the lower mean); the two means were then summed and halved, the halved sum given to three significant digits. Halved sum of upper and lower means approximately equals 12.5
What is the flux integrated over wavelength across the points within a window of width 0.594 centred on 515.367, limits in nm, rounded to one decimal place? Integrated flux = 7.9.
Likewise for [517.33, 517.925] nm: 6.2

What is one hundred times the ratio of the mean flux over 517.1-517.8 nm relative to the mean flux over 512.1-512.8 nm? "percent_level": 78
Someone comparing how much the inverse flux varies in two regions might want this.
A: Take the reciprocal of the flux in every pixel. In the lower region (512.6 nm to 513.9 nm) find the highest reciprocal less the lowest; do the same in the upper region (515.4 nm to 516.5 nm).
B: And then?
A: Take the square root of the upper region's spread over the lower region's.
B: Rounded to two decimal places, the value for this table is 1.06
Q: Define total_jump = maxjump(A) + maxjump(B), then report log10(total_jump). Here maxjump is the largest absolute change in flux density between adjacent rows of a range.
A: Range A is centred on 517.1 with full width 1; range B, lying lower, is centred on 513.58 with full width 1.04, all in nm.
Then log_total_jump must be 0.888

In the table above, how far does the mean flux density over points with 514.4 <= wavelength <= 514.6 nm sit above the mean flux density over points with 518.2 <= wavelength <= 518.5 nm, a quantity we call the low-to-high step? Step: 5.3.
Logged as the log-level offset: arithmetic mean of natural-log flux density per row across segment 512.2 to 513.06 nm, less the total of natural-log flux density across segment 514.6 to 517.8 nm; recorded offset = -66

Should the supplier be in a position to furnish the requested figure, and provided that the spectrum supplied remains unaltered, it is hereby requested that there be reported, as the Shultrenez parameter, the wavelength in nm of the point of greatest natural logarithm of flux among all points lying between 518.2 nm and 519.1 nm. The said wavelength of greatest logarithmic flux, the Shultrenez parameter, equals 518.223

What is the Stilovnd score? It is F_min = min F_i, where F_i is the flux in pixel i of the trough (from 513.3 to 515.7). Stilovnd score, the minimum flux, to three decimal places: 10.530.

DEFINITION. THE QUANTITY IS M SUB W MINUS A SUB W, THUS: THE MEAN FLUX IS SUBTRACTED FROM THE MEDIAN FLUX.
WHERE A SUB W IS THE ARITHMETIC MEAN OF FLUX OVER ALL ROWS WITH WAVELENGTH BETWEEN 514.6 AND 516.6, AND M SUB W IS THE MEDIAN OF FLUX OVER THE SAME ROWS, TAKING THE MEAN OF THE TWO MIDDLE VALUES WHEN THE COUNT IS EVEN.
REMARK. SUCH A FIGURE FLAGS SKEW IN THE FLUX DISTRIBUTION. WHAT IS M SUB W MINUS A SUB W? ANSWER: -0.2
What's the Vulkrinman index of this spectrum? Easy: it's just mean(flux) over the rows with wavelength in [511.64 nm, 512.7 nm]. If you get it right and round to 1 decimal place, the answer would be 14.1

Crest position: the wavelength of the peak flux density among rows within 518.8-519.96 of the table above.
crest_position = 519.298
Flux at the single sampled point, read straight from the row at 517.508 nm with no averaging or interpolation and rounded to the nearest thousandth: 9.273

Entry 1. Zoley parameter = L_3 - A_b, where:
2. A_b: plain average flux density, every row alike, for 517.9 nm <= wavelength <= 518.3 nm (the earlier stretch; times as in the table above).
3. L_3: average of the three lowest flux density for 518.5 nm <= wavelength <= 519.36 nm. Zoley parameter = -2.6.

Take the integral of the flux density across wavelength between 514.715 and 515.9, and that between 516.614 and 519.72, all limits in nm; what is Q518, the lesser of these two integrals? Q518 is 16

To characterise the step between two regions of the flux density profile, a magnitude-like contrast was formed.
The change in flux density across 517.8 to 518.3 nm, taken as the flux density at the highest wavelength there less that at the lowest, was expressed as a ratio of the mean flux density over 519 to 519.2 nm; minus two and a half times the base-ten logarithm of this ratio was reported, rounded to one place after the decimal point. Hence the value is 4.1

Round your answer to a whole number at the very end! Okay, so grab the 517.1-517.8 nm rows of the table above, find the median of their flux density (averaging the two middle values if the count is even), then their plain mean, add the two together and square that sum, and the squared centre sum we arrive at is 472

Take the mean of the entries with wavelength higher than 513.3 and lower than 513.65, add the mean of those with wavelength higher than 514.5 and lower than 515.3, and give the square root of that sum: 5.27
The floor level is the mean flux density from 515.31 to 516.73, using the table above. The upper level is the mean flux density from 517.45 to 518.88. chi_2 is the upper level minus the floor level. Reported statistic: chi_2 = -2.2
